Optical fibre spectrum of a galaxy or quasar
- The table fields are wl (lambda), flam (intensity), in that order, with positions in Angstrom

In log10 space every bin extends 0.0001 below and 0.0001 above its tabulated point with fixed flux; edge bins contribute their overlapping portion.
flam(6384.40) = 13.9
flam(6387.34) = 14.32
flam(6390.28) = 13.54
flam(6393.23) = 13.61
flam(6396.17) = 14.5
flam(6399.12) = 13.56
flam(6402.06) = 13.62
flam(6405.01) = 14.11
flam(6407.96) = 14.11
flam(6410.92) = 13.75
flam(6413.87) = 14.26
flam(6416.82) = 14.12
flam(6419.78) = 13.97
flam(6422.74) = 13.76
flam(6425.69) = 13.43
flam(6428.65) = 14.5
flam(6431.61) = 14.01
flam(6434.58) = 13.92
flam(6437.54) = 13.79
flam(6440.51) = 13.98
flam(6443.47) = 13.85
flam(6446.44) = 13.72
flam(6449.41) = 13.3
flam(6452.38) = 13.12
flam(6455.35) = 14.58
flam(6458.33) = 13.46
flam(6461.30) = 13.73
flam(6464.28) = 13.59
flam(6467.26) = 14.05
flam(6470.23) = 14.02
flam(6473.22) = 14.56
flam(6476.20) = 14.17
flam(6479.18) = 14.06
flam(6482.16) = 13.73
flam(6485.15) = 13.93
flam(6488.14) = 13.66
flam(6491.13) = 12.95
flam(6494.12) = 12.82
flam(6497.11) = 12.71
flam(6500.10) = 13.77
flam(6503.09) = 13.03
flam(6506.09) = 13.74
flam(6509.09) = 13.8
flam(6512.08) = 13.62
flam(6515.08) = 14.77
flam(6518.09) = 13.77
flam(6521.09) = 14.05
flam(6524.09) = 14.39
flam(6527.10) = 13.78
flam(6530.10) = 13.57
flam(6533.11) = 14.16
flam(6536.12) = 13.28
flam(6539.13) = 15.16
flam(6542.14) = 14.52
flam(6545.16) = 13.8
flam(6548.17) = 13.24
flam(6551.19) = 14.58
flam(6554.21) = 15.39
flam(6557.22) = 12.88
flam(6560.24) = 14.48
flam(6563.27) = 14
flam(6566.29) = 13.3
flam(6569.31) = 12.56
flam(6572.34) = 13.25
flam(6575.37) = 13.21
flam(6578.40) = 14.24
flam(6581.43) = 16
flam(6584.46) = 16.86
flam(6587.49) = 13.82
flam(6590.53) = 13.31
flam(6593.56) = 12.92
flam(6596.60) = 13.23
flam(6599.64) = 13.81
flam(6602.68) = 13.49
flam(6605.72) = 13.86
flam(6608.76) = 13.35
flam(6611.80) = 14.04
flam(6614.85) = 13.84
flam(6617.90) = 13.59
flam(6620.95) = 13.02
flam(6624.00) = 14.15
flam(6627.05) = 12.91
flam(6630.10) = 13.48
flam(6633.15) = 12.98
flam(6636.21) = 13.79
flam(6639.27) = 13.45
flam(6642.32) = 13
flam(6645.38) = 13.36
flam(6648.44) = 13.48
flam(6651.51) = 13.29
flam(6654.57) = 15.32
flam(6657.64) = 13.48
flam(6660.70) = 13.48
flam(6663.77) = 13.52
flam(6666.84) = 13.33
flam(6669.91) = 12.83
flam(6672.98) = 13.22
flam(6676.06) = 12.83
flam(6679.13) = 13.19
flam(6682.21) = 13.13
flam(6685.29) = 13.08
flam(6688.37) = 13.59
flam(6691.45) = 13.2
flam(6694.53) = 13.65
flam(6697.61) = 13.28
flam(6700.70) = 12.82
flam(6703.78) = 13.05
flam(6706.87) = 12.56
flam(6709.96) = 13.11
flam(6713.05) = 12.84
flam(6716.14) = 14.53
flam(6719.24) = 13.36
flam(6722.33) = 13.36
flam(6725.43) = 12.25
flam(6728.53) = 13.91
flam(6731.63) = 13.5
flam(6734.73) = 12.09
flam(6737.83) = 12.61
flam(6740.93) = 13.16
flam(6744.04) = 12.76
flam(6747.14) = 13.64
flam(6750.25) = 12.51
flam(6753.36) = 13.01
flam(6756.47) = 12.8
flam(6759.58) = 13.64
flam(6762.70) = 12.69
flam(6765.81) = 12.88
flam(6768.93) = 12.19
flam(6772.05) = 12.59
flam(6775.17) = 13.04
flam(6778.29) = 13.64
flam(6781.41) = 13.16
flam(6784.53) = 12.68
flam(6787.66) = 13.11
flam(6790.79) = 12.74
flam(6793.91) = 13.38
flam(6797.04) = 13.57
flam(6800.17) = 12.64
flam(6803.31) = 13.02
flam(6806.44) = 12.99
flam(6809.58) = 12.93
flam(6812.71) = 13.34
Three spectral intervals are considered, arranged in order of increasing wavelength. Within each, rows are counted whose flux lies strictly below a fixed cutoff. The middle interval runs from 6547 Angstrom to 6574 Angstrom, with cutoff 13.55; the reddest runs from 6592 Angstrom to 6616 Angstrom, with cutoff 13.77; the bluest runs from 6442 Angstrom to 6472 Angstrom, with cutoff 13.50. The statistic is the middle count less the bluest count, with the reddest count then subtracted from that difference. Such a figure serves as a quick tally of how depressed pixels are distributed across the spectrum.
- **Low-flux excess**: -2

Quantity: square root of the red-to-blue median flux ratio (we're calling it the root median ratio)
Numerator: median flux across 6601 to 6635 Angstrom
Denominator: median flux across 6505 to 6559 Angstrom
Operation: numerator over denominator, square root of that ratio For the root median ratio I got 0.989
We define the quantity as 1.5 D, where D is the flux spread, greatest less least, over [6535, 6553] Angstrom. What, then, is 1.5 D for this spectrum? 2.9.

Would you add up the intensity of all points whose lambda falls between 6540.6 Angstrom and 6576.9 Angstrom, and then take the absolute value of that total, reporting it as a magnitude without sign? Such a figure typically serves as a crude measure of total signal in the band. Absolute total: 165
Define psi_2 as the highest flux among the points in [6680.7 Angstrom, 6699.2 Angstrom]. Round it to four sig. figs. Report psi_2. 13.65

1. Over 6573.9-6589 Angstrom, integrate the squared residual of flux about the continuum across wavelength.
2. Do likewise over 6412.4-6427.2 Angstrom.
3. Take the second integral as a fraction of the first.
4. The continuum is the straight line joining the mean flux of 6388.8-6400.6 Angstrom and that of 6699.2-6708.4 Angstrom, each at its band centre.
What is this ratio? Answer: 0.0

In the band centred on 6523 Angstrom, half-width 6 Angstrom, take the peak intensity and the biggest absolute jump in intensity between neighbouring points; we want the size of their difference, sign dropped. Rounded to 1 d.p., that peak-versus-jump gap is 13.8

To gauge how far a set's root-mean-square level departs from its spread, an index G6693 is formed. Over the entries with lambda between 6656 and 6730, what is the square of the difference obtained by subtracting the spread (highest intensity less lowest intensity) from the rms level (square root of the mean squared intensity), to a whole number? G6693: 120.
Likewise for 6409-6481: 155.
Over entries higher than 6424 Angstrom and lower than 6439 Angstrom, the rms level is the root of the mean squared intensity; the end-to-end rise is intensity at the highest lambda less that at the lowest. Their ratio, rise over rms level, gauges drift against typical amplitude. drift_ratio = 0.03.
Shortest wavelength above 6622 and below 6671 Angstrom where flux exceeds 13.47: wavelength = 6624.00 Angstrom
